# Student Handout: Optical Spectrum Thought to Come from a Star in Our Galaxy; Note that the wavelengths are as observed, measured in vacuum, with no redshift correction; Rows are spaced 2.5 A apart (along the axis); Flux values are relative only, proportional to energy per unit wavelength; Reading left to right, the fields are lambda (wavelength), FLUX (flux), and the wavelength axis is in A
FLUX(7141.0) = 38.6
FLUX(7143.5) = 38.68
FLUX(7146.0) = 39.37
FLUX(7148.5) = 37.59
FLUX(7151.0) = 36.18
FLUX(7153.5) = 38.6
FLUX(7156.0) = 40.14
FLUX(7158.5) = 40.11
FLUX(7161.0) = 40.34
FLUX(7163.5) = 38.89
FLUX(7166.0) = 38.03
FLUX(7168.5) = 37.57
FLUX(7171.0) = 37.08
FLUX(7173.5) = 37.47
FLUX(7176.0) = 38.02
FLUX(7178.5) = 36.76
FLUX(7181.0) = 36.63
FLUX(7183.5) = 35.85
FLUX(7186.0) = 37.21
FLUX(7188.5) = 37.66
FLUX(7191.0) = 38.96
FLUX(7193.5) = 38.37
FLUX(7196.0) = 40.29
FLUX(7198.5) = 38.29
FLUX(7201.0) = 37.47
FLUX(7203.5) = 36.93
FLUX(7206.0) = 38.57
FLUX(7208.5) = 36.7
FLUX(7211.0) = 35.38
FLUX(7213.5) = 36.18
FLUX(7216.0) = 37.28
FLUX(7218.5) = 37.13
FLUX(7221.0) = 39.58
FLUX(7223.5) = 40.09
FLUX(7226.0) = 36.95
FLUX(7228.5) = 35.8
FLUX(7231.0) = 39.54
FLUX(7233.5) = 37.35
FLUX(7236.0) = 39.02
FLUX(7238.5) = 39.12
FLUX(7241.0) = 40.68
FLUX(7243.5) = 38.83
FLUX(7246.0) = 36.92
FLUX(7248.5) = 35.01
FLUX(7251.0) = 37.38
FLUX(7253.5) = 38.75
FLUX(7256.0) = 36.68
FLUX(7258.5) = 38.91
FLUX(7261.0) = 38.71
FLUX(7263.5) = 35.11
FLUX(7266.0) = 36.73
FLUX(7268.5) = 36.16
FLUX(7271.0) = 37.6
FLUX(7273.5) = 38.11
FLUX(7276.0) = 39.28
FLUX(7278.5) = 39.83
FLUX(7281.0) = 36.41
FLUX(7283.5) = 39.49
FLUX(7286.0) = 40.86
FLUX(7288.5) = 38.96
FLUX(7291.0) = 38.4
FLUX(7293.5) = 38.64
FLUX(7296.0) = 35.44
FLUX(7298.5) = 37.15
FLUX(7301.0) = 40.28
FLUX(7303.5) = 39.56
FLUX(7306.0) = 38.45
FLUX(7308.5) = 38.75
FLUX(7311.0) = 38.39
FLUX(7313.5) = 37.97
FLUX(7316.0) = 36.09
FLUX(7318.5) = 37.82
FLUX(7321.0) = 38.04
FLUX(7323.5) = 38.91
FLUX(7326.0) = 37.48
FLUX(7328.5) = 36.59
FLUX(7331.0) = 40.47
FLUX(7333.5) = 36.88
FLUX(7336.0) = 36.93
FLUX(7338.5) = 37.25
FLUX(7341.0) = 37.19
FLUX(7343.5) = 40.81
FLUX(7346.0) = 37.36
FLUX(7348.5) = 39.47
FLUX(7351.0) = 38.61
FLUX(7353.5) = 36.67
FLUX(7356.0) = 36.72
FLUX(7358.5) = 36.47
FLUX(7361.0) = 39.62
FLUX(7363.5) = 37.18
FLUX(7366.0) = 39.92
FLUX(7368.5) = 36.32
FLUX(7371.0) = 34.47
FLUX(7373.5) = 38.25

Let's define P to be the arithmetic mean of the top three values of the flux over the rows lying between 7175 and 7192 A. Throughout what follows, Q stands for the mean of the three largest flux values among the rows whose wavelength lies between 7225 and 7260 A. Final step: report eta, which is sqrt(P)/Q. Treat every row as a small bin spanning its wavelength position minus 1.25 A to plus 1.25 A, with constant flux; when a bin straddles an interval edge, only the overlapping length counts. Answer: 0.155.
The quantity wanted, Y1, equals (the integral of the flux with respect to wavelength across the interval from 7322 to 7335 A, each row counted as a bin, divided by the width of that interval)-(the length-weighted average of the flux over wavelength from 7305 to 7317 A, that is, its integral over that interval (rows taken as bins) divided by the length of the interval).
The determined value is 0.1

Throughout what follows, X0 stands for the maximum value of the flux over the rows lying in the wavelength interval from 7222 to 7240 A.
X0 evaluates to 40.09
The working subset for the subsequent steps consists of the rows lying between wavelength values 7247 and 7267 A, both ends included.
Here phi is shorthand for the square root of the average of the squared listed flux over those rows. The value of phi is 37.2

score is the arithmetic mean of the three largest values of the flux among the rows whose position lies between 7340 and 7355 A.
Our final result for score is 39.6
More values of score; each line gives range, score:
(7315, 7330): 38.3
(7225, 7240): 39.2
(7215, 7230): 39.0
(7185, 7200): 39.2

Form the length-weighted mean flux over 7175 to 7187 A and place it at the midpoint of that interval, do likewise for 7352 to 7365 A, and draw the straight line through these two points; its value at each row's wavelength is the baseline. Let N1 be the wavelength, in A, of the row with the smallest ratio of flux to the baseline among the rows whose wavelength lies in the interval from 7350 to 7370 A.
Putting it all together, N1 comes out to 7368.5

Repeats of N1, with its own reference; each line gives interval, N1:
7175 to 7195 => 7183.5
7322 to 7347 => 7328.5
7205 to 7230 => 7211.0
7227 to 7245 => 7228.5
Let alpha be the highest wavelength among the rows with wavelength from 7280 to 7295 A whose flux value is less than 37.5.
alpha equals 7281.0 A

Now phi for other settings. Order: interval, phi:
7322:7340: 37.8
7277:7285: 38.6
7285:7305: 38.7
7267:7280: 38.2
